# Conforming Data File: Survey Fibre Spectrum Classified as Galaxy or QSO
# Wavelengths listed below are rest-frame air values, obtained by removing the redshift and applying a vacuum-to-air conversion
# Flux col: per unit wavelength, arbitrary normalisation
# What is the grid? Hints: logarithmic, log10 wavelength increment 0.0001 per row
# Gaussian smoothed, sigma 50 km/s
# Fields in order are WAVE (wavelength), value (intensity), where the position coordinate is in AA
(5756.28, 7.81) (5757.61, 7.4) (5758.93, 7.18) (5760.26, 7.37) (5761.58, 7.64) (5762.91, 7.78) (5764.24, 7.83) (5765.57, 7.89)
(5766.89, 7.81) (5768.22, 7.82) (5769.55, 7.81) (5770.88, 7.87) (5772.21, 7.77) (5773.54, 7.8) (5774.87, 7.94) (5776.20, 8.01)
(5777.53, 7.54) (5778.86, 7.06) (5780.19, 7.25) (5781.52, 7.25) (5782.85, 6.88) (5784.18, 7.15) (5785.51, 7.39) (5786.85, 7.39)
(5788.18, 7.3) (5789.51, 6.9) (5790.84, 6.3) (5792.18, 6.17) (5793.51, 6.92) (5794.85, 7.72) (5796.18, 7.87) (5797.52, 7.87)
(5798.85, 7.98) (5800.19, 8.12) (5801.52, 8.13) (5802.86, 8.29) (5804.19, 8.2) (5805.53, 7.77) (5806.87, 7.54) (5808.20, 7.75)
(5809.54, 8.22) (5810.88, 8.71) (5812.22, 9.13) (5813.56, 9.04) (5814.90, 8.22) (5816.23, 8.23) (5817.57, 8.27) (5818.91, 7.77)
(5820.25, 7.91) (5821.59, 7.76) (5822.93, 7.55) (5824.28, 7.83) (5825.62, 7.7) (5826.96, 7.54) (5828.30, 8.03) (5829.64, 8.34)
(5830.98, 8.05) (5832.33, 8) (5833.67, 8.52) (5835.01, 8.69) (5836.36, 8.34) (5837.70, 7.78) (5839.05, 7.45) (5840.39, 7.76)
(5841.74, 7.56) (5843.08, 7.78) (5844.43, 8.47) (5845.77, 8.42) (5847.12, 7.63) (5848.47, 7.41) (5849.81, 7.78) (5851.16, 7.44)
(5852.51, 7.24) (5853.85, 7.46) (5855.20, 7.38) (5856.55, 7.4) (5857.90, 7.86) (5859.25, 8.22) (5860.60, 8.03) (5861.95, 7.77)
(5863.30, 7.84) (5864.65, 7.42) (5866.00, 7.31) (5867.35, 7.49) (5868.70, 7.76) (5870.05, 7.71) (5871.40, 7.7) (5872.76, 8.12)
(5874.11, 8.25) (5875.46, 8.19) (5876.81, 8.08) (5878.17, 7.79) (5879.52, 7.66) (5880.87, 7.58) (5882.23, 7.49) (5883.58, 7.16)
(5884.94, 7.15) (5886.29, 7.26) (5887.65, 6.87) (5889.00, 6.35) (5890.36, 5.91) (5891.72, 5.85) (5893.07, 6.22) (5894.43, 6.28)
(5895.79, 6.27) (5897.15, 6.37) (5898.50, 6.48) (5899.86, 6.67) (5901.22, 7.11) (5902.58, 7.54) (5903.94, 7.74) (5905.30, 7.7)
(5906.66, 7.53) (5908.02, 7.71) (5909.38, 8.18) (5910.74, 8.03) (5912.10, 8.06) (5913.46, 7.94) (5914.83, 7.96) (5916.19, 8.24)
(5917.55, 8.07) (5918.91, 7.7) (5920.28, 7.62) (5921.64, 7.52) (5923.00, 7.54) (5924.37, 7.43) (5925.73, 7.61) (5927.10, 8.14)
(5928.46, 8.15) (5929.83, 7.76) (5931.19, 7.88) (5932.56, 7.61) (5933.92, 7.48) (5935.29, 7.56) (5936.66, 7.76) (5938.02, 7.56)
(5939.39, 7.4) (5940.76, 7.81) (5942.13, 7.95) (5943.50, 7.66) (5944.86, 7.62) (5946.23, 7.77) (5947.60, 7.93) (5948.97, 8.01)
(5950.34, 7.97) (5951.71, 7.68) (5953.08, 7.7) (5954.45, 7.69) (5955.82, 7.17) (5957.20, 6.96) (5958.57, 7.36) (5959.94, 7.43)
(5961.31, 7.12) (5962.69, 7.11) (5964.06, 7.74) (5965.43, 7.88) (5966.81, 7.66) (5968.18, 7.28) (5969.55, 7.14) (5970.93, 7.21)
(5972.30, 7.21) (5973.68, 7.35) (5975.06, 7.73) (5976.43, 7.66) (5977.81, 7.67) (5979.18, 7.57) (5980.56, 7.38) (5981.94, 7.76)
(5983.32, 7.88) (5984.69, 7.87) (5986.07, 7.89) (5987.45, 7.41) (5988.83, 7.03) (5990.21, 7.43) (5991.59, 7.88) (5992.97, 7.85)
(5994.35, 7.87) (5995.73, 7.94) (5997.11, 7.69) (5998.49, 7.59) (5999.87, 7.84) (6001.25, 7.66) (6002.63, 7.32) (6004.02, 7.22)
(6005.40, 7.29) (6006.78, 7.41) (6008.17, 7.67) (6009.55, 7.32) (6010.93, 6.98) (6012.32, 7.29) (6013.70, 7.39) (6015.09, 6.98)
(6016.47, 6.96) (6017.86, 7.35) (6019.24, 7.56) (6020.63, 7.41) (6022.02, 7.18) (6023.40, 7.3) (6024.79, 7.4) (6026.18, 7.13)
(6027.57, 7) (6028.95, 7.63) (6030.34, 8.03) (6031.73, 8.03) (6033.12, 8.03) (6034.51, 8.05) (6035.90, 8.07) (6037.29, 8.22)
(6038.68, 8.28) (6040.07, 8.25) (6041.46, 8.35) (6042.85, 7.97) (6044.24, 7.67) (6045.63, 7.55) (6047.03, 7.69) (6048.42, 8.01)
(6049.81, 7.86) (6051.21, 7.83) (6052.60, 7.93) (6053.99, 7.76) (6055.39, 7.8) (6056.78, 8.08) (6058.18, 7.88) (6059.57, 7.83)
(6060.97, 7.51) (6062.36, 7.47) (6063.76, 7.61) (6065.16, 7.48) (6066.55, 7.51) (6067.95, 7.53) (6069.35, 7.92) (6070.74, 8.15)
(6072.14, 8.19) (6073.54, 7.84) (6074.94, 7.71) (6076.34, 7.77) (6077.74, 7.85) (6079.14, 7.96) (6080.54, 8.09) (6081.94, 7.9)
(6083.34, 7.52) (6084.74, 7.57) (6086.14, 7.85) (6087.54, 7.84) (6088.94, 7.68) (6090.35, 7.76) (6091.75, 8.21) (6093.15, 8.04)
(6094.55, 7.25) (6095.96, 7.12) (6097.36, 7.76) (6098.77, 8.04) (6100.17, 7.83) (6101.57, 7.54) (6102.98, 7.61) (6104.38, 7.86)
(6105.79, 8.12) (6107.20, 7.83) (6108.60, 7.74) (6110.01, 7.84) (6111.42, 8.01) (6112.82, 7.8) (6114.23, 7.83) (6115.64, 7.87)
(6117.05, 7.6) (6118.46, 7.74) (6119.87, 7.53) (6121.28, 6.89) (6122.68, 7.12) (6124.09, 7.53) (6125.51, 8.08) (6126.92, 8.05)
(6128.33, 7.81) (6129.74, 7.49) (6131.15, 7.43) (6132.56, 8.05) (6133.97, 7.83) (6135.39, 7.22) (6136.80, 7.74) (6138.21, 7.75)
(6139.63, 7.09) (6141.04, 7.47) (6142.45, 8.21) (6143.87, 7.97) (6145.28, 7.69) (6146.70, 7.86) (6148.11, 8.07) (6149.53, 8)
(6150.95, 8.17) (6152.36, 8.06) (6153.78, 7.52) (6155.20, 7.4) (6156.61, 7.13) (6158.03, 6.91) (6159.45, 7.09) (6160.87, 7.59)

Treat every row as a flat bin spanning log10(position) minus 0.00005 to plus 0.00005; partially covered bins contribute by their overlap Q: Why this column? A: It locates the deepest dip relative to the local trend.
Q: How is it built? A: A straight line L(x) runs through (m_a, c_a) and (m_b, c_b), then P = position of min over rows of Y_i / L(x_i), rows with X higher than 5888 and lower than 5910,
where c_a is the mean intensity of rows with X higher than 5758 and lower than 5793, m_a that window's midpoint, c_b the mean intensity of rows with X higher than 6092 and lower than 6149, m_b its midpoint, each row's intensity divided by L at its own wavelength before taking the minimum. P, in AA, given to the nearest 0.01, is 5891.72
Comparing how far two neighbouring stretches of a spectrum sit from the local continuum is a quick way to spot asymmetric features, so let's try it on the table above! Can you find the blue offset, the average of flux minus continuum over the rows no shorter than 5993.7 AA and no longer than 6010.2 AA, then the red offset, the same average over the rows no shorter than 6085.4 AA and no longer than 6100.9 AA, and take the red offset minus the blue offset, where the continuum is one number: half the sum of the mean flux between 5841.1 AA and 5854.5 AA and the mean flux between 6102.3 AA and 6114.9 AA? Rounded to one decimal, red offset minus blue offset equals 0.2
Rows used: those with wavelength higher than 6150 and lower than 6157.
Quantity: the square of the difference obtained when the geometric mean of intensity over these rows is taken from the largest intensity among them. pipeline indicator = 0.27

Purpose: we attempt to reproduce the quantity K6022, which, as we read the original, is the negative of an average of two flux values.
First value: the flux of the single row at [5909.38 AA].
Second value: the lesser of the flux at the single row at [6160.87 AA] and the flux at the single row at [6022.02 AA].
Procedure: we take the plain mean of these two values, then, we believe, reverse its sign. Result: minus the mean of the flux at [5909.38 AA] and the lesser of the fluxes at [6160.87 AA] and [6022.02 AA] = -7.68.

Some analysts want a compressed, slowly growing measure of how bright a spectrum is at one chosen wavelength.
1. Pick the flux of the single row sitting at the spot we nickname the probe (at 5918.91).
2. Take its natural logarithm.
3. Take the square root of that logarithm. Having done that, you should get 1.43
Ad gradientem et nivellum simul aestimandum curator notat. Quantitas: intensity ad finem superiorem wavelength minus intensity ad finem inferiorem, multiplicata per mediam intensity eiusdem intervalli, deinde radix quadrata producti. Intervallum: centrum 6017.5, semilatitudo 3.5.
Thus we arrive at 1.8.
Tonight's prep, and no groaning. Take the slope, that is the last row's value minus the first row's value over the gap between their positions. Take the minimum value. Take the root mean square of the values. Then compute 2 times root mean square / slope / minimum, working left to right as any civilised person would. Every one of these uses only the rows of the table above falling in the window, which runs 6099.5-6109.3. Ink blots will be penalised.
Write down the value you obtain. -194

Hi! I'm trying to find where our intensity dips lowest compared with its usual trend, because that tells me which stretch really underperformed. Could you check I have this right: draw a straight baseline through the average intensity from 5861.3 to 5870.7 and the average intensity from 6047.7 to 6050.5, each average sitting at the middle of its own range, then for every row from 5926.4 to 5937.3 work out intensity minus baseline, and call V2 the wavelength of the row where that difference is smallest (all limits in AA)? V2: 5933.92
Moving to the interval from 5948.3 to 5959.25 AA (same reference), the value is 5957.20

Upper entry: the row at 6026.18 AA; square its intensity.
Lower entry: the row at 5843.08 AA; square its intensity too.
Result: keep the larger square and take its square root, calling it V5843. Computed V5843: 7.78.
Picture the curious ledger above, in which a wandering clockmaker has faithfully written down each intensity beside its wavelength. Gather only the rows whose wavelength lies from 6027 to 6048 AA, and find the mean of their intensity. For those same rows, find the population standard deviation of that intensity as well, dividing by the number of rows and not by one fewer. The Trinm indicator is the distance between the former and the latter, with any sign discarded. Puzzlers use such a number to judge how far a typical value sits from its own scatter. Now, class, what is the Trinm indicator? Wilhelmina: 7.6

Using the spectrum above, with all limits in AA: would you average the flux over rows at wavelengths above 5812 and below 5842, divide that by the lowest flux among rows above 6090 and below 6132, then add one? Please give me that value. 2.17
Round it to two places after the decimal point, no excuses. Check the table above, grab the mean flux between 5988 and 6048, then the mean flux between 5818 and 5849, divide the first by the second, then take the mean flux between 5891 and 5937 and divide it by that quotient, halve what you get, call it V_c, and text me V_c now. 3.89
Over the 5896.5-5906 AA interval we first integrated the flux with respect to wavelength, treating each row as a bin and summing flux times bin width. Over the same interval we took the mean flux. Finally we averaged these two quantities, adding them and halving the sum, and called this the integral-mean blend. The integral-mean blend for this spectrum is 37.2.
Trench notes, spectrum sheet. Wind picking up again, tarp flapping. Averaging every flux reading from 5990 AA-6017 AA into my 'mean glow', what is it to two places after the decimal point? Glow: 7.48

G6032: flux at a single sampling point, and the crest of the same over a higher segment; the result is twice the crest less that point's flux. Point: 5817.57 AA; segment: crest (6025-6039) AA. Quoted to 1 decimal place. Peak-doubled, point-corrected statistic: 8.3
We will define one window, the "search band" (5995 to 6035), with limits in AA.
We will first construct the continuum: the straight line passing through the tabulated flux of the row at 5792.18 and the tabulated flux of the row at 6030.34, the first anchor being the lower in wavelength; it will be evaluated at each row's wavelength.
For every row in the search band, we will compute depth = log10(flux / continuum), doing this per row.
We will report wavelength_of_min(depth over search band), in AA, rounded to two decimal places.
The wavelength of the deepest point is 6027.57 AA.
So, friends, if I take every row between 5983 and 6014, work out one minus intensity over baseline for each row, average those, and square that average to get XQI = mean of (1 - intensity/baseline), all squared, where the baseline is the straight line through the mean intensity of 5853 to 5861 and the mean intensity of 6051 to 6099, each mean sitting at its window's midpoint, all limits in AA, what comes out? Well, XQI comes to 0.0007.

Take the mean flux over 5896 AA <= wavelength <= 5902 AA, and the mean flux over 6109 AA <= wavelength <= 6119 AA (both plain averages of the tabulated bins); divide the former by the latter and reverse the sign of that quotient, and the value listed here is -0.85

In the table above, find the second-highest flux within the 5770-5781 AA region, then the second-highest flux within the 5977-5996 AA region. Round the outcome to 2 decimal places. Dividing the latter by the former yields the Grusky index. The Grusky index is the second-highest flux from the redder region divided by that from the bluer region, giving 0.99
